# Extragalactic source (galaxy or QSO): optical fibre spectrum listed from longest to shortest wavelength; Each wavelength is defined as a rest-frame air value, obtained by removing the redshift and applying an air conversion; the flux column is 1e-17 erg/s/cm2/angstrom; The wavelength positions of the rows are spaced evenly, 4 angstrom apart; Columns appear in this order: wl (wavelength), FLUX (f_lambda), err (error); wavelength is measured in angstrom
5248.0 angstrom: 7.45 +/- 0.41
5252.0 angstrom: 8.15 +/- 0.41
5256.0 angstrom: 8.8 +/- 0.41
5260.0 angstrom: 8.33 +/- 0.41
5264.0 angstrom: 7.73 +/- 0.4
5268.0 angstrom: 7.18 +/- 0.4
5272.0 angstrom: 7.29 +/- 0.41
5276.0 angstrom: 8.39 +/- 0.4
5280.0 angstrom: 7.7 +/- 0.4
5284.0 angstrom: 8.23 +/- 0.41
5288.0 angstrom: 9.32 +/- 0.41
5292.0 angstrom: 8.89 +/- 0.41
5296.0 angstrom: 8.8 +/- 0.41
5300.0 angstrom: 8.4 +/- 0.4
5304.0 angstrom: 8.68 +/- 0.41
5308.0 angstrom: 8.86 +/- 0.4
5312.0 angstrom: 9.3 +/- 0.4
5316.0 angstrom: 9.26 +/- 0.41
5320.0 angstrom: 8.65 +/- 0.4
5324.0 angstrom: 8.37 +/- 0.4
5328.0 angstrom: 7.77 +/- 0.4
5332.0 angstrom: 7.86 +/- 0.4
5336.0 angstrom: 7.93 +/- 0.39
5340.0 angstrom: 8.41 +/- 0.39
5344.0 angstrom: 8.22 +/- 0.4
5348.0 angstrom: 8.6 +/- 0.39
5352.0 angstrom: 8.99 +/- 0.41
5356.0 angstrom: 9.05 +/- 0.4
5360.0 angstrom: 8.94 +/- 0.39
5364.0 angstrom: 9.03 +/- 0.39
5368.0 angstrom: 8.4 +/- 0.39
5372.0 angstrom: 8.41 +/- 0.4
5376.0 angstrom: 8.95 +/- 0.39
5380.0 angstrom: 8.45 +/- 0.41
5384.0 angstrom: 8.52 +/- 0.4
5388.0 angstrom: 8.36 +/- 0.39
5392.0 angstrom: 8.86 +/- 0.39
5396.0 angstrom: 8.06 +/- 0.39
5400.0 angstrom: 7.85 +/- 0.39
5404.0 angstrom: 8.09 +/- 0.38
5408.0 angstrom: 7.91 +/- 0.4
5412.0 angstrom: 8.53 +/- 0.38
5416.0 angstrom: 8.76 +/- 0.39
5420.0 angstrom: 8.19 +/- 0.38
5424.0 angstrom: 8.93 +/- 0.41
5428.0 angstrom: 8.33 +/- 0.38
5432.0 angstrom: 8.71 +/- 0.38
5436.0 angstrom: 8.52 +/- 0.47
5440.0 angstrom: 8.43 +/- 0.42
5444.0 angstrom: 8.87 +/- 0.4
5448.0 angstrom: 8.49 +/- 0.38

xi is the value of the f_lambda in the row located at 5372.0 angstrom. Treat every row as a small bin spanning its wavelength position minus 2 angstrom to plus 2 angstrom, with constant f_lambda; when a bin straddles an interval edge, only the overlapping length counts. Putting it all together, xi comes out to 8.41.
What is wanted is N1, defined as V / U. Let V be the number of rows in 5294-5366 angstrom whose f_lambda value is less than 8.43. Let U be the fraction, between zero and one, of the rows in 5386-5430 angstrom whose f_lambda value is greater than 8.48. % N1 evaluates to 19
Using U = 0.36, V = 7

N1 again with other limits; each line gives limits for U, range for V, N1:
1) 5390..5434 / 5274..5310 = 9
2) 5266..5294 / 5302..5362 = 21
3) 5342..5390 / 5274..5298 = 5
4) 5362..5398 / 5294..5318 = 2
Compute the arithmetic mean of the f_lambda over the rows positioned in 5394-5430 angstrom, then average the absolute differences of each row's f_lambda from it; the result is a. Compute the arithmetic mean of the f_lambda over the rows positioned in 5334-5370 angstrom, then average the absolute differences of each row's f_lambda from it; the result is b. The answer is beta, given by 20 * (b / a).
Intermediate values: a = 0.30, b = 0.34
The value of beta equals 22.4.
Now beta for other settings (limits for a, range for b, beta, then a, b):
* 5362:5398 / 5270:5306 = 35.3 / 0.26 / 0.45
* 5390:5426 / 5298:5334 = 22.7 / 0.37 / 0.42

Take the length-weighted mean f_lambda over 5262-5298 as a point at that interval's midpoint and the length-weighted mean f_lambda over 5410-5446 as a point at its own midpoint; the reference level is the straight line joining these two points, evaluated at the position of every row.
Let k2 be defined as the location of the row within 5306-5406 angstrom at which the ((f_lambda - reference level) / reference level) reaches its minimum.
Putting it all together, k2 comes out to 5400.0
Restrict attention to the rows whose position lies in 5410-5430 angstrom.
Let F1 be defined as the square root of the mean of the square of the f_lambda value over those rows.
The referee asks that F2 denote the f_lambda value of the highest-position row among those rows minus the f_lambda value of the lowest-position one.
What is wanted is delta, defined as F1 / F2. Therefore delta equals -43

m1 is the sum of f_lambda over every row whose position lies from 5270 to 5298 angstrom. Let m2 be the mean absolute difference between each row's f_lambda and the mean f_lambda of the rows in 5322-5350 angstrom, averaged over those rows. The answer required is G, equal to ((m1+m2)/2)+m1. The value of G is 88.1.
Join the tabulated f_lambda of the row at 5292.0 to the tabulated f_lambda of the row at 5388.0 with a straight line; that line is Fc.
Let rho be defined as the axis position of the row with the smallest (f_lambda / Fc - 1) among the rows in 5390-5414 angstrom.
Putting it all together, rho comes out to 5400.0 angstrom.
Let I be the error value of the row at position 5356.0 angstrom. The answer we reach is 0.400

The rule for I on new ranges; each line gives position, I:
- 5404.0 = 0.380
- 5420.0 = 0.380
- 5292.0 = 0.410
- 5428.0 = 0.380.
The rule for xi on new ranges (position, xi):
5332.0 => 7.86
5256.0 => 8.8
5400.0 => 7.85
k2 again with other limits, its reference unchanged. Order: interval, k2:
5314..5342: 5328.0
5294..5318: 5300.0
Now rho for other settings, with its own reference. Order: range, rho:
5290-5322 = 5300.0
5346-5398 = 5396.0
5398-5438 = 5400.0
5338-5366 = 5344.0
